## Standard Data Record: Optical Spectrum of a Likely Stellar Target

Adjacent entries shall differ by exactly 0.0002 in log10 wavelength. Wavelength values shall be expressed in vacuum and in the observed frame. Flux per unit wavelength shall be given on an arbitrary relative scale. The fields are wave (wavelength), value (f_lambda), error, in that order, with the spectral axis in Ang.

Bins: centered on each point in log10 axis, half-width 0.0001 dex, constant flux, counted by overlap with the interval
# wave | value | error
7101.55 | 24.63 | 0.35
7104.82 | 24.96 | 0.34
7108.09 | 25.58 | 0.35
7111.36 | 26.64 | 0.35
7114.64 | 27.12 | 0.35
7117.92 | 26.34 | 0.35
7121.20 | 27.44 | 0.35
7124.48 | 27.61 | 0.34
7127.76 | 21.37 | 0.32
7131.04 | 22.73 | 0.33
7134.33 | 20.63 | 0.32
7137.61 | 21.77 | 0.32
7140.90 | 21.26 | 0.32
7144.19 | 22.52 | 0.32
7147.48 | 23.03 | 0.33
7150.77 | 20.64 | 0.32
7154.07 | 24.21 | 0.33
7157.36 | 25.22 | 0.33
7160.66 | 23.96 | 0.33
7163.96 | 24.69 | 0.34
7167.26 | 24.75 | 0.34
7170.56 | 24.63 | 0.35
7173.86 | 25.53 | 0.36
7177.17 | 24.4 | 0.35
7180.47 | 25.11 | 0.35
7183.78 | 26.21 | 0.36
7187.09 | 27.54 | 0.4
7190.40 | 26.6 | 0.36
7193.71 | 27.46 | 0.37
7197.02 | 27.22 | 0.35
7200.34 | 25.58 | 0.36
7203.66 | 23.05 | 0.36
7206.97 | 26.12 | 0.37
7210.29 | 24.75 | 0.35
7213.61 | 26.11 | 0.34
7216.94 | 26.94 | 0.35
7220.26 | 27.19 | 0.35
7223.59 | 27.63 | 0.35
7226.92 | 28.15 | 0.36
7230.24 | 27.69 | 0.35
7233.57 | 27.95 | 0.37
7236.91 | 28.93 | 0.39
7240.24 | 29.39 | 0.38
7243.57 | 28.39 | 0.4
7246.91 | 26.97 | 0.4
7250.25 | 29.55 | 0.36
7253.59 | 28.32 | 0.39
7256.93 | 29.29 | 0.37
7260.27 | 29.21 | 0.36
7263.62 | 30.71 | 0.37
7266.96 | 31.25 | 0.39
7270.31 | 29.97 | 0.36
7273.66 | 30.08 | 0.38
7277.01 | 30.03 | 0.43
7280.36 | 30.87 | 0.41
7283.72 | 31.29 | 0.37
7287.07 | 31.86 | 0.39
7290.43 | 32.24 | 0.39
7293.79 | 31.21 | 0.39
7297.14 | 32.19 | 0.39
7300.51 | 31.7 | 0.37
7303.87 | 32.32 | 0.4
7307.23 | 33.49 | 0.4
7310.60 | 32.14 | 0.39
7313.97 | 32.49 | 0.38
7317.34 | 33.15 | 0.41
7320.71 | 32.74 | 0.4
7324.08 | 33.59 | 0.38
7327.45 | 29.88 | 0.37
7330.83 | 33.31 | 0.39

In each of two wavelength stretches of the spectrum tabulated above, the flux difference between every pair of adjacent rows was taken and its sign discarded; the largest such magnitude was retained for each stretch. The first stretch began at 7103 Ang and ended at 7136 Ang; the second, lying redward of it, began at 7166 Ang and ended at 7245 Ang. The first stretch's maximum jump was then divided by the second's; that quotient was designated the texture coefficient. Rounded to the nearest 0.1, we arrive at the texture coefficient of 2.0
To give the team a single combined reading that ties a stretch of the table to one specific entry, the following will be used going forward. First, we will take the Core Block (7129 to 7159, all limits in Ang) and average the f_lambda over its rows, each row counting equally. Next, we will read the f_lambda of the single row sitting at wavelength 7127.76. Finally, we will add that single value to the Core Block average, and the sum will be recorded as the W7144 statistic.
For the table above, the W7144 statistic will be 43.8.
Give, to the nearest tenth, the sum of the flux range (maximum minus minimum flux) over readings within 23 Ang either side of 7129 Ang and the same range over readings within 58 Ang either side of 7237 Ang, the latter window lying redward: 16.2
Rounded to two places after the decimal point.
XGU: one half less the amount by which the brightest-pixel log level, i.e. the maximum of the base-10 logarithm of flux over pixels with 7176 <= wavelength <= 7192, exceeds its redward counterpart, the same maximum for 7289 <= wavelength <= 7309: 0.58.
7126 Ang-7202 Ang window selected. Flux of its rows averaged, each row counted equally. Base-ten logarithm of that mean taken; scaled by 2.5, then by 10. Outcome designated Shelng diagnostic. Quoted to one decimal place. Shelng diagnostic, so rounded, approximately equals 34.6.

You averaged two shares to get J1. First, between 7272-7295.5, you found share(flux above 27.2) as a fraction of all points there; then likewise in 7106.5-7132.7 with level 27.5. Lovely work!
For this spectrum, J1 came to 0.56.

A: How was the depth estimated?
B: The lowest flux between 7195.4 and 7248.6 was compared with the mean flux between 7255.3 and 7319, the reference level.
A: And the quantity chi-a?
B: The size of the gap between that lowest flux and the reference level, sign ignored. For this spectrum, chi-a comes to 8.3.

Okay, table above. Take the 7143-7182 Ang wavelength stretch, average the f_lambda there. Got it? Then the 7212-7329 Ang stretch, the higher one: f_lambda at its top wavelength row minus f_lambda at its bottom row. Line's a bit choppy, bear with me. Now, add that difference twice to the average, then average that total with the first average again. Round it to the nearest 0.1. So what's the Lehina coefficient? 27.8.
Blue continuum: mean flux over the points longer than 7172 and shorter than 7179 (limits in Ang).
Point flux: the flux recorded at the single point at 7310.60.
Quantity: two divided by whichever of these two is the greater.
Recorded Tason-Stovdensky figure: 0.062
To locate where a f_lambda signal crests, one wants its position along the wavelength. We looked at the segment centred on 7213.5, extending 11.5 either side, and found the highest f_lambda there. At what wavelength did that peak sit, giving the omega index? 7223.59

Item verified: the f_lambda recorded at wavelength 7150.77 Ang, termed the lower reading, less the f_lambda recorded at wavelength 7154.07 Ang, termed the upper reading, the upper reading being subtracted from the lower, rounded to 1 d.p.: -3.6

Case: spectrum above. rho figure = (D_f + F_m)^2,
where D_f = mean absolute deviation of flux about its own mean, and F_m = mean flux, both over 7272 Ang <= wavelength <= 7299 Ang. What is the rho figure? 1017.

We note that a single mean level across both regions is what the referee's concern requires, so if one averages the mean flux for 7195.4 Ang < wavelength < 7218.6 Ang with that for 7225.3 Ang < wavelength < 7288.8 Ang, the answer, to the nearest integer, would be 28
